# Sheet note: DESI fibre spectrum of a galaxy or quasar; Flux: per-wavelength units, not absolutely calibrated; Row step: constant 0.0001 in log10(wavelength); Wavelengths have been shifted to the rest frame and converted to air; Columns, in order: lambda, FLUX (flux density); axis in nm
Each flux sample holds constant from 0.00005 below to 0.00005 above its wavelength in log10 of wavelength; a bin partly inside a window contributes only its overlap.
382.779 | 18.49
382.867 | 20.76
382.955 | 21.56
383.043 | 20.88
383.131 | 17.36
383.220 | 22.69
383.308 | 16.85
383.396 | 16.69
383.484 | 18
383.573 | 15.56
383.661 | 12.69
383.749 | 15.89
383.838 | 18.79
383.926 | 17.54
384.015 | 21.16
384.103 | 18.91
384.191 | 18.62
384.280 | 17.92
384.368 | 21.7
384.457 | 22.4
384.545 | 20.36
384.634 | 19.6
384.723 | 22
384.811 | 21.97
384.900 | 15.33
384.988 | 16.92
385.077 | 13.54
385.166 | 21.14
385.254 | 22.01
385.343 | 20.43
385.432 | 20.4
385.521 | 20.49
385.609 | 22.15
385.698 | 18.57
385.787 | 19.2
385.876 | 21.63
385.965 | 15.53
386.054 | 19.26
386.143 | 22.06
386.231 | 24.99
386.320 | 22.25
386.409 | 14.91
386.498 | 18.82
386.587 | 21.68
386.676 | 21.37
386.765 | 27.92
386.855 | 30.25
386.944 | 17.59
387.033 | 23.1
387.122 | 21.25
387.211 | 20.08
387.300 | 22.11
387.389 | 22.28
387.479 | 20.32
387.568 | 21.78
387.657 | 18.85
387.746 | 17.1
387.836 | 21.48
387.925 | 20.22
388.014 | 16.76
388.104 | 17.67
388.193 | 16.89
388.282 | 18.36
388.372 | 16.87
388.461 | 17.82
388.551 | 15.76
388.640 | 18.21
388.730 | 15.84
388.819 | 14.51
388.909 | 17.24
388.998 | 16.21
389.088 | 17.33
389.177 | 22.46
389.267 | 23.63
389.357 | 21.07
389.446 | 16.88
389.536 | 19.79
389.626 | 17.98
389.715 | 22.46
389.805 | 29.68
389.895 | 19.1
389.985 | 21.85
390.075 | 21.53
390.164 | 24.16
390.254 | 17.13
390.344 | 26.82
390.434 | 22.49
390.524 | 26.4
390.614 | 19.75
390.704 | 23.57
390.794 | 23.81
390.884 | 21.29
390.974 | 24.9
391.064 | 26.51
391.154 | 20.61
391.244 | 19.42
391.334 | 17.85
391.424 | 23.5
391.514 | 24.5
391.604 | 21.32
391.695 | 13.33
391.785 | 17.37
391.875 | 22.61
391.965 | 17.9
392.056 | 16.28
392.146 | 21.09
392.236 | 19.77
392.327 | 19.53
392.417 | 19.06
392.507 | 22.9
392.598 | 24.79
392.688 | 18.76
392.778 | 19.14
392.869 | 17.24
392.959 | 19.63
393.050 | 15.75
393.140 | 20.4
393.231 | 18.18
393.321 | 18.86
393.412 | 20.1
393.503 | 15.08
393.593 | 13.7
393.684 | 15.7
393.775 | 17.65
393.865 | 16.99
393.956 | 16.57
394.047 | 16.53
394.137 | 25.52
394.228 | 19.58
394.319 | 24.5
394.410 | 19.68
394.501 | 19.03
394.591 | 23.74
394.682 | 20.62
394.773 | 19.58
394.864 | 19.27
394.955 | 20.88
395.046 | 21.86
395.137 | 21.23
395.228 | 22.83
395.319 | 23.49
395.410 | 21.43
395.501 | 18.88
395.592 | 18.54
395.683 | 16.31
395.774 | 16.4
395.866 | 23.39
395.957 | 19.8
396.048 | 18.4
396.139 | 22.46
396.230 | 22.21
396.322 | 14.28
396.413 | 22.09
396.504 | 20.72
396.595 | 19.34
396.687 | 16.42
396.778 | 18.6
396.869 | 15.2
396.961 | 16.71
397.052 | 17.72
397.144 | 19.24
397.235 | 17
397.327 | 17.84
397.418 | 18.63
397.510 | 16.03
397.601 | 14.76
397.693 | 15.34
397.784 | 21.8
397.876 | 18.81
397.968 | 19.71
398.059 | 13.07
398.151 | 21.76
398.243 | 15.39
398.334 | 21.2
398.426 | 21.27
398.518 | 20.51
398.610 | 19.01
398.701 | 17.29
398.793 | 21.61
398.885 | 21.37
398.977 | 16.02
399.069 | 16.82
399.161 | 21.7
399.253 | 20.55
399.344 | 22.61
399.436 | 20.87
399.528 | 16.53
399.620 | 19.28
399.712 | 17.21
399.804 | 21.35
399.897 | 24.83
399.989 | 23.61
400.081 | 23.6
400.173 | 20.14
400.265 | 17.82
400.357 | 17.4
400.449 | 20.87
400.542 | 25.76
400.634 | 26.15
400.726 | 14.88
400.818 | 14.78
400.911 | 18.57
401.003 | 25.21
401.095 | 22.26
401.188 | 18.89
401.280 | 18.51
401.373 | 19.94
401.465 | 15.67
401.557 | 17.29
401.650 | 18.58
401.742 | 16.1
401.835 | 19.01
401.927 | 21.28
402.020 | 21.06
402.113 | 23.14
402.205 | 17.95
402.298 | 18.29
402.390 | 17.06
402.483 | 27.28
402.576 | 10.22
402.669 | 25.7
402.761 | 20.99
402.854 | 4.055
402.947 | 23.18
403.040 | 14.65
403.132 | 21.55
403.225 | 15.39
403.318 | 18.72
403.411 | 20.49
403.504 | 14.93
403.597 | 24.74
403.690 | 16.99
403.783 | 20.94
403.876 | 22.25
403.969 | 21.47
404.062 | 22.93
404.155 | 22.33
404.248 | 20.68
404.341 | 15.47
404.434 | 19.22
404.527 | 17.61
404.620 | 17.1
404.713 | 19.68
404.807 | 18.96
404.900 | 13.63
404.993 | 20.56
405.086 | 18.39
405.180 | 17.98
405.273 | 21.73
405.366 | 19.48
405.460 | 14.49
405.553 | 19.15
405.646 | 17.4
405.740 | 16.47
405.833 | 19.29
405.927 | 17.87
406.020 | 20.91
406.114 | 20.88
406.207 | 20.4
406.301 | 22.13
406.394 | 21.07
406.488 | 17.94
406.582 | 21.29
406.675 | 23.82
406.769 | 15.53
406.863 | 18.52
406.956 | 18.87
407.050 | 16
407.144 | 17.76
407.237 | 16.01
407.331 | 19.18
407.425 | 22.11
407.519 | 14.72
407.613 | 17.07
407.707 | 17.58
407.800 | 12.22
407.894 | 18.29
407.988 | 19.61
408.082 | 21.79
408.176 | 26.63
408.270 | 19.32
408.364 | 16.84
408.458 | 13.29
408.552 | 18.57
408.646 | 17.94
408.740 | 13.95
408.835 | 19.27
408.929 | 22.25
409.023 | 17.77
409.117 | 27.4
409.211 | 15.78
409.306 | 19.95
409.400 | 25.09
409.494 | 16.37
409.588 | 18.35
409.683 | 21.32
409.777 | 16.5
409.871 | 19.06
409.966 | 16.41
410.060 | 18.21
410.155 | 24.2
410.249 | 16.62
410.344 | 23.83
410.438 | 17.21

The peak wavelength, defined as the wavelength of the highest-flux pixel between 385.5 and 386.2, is 385.609 nm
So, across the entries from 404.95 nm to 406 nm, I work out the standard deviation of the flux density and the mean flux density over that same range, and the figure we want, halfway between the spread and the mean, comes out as 10.2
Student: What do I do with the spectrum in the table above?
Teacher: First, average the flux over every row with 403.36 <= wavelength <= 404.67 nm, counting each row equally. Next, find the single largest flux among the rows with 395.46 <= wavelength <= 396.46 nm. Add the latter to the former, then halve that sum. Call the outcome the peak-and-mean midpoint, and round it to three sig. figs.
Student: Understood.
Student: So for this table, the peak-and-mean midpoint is 21.6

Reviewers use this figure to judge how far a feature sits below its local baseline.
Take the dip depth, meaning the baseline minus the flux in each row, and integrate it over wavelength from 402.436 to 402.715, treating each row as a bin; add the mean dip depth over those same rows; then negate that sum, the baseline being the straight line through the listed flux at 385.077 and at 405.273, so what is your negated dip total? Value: 1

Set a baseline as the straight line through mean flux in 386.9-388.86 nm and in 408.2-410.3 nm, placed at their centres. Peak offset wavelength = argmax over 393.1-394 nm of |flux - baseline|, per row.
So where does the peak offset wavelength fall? 393.593 nm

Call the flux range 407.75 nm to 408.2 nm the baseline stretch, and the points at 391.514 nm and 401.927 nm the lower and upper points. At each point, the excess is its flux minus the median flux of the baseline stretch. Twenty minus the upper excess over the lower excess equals 19.7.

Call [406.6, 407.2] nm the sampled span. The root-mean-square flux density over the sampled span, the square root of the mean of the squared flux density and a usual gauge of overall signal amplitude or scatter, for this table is 18.6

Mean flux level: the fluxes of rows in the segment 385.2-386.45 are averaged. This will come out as 20.3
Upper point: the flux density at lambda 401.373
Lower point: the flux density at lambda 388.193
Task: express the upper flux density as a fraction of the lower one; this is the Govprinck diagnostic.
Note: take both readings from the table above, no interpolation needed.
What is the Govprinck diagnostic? 1.18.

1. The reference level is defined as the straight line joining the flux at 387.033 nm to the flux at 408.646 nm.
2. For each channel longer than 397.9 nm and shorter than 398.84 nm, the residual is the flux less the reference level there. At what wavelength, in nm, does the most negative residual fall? 398.059 nm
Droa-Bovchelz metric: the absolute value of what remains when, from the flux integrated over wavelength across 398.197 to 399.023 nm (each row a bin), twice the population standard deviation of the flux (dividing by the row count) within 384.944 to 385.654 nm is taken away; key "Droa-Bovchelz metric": 10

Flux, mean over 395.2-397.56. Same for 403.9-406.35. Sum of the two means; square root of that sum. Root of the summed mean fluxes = 6.17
